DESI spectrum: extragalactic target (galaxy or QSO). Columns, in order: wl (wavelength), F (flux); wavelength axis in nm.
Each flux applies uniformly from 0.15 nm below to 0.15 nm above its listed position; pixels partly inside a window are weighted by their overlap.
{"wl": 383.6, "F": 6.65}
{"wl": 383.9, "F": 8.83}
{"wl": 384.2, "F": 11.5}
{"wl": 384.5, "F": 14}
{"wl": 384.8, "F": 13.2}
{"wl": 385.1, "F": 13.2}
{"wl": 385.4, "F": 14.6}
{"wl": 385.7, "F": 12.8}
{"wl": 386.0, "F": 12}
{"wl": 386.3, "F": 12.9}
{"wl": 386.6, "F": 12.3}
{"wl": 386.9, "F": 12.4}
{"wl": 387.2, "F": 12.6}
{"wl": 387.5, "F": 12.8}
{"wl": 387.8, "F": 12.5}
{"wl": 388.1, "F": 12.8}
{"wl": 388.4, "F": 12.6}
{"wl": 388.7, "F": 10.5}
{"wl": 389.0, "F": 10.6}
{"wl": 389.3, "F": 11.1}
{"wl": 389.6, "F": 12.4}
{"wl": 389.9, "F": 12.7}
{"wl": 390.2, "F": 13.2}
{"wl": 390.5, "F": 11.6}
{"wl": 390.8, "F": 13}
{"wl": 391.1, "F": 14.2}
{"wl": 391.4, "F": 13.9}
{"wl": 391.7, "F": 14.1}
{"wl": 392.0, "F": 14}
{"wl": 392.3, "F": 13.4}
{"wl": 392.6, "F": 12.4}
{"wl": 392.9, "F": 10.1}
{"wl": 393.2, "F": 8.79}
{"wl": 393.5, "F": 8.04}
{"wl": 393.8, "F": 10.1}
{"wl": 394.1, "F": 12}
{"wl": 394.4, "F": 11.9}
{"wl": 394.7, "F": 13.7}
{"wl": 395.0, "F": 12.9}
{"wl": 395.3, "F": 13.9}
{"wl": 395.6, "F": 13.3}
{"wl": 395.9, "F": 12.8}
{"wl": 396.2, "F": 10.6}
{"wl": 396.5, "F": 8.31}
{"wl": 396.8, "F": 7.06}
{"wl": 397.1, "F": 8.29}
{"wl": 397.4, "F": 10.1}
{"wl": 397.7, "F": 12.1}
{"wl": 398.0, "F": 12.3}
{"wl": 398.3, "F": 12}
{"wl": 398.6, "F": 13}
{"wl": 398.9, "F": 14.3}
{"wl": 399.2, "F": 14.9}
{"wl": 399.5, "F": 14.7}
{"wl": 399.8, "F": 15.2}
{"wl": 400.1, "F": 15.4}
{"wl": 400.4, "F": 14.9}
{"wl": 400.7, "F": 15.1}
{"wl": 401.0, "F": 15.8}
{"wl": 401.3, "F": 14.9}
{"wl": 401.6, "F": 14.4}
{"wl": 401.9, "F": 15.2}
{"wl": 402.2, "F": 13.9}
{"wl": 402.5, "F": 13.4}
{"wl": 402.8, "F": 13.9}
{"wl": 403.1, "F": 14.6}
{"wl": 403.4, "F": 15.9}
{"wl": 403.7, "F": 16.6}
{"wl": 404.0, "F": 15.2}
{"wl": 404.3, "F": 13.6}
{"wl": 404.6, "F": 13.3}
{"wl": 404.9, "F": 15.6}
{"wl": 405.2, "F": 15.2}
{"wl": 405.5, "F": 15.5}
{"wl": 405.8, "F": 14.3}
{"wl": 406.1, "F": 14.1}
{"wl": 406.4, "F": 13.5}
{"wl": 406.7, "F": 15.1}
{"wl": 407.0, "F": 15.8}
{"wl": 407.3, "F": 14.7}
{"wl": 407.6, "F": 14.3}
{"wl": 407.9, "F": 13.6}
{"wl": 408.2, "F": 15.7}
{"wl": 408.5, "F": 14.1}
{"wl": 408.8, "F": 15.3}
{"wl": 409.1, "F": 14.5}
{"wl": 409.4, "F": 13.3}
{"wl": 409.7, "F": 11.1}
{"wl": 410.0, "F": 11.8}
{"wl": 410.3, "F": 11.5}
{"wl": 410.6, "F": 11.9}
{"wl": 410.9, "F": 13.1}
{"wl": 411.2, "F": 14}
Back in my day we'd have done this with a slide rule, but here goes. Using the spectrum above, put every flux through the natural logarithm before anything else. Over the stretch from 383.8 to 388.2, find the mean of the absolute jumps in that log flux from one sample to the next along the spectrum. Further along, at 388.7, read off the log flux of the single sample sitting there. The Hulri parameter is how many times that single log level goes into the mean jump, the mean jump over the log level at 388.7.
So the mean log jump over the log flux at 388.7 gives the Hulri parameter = 0.031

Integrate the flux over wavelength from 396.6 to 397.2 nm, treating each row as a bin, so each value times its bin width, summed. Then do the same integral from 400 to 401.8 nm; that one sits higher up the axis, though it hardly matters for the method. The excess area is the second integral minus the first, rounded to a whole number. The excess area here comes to 23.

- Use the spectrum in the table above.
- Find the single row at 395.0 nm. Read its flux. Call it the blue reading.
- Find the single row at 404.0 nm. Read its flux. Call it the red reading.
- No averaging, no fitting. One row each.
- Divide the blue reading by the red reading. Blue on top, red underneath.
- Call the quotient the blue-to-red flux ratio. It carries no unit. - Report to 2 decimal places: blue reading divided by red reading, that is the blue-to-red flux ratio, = 0.85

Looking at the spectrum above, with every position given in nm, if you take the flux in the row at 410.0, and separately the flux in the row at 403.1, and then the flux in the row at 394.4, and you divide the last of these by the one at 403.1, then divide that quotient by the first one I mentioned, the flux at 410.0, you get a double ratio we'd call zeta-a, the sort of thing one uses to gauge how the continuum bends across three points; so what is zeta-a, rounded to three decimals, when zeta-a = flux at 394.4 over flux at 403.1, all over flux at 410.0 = 0.069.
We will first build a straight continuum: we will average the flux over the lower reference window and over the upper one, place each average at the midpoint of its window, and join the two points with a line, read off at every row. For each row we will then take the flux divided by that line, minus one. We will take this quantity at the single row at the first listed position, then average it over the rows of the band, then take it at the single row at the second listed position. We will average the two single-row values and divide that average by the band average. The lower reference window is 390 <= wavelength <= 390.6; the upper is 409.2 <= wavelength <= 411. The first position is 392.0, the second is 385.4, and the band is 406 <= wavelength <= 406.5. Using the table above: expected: 1.1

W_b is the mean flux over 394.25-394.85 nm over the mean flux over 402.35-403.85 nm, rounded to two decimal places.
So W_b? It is 0.86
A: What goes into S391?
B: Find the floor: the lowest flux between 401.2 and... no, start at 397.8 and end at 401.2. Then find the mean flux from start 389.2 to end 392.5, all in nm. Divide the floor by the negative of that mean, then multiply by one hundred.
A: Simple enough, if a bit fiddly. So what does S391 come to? -92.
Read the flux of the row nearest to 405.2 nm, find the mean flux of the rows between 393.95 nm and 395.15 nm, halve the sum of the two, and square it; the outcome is 194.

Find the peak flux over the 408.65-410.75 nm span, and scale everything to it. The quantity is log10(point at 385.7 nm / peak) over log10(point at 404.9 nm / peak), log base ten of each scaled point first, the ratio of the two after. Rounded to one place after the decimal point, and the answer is -9.2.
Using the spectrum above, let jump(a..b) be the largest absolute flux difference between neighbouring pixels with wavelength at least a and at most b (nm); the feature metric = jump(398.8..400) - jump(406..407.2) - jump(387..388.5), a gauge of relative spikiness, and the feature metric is -1.3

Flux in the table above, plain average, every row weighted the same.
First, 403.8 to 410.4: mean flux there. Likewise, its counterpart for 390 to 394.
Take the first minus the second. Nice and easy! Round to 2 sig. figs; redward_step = 2.1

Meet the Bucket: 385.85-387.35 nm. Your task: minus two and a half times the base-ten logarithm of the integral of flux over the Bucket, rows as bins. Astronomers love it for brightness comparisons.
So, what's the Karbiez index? -3.18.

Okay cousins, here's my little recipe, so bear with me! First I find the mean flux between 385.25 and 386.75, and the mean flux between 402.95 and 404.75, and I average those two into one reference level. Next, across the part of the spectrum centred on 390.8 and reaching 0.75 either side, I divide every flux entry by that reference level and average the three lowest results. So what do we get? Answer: 0.91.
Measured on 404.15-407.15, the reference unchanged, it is 0.97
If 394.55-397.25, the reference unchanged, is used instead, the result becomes 0.57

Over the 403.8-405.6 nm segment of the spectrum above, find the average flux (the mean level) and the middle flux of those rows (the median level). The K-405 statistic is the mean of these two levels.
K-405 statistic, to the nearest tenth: 15.0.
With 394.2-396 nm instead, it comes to 13.1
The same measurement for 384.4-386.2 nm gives 13.2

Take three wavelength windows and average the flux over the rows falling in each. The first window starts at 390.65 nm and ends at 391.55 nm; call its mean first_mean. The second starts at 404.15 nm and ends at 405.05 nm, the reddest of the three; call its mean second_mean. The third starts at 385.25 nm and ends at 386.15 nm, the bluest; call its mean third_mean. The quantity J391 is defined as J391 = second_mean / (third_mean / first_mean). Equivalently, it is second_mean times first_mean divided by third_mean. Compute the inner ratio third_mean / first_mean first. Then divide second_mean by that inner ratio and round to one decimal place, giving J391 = 14.8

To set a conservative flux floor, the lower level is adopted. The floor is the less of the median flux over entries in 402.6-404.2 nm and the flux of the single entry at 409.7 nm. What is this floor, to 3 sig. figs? 11.1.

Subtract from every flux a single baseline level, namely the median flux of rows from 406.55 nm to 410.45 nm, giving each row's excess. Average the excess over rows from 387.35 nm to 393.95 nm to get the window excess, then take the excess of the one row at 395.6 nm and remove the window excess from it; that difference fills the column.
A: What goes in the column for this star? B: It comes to 1.3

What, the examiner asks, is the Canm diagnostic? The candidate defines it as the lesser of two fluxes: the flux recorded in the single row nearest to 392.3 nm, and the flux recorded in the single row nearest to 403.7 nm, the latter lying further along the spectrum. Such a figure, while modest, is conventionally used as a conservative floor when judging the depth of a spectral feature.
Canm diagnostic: 13.4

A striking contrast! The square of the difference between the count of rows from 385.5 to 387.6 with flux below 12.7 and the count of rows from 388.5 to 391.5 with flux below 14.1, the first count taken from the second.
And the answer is 25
